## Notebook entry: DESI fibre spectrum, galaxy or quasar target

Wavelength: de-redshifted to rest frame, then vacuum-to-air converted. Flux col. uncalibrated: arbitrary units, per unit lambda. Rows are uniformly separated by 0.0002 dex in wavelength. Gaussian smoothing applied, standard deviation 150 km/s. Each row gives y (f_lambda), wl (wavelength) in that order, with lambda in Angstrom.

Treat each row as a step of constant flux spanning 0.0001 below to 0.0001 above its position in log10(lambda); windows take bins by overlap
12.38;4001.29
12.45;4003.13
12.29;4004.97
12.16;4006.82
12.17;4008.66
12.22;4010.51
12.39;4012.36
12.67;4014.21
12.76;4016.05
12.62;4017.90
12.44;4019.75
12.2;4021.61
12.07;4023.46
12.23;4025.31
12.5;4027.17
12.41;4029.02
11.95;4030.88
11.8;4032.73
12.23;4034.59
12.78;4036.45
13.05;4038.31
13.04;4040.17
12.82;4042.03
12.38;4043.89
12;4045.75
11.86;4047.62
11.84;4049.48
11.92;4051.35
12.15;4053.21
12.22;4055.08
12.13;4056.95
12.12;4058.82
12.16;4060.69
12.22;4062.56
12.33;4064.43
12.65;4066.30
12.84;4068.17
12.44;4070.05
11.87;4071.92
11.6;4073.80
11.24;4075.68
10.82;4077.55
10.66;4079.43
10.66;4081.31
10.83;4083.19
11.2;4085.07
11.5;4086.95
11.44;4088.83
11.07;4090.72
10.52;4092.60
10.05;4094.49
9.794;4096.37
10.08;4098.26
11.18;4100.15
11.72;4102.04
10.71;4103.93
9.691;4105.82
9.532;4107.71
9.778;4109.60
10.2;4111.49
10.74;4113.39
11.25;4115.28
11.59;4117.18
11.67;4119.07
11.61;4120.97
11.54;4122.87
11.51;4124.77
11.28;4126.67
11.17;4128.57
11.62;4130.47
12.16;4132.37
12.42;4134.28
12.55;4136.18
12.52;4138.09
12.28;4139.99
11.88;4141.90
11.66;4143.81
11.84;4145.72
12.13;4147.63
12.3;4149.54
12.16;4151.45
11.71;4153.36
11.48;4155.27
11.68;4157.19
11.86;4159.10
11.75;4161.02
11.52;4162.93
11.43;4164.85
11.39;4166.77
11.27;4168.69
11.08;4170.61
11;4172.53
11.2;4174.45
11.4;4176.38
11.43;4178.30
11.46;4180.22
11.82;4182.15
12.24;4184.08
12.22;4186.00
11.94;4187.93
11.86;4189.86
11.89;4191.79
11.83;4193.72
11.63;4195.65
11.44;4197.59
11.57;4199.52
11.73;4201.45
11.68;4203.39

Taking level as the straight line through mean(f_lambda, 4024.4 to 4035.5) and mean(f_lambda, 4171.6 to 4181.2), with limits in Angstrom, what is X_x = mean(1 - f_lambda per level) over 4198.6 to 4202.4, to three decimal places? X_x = -0.045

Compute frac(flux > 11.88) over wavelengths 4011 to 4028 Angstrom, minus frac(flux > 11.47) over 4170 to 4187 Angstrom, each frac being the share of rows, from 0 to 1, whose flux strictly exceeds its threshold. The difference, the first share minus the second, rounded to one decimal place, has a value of 0.7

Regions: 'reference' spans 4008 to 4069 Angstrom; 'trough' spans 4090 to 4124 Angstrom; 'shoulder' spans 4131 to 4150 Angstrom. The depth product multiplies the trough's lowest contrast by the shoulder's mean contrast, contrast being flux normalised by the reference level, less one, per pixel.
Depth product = 0.003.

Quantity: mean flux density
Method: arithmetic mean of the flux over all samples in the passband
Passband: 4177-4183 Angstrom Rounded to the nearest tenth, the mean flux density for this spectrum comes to 11.6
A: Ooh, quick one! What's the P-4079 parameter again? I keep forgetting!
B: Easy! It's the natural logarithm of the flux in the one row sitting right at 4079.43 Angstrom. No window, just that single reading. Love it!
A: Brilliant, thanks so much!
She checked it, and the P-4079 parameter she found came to 2.37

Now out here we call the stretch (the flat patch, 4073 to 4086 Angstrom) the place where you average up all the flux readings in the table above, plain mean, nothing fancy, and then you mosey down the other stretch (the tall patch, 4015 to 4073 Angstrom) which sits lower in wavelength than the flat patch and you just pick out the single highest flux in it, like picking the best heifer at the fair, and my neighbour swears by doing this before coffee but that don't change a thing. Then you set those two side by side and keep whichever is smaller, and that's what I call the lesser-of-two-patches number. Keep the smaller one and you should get 11.0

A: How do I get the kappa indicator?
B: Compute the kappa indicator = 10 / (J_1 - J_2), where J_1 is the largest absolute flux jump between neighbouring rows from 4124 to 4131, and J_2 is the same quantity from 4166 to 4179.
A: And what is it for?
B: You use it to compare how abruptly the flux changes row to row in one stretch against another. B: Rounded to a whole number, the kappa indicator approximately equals 40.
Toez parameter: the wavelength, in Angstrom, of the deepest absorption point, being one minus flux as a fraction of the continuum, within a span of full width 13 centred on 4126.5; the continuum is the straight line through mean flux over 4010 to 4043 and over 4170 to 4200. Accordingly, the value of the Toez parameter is 4128.57 Angstrom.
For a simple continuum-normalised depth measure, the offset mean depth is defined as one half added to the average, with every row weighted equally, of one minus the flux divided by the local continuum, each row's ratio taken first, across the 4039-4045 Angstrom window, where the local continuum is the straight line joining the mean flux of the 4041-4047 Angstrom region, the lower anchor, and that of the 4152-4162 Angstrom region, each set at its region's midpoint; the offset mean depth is 0.47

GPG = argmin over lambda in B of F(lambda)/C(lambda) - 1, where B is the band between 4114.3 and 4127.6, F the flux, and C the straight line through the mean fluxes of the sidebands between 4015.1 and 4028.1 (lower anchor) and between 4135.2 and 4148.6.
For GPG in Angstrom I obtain 4115.28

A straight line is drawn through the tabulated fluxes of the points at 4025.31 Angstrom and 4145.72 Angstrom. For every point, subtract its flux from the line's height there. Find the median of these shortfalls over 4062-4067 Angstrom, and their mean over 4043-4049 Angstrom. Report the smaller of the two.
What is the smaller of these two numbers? -0.2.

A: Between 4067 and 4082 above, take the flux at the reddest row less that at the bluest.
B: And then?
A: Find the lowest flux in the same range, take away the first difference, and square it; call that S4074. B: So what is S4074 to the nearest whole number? 165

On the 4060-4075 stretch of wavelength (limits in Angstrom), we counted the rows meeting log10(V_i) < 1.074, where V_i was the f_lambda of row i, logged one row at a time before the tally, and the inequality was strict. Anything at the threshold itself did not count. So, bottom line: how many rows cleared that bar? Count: 1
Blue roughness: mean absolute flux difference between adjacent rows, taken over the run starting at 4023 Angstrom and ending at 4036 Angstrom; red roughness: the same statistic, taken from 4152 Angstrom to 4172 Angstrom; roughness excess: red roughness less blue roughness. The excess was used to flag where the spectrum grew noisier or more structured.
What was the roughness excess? -0.11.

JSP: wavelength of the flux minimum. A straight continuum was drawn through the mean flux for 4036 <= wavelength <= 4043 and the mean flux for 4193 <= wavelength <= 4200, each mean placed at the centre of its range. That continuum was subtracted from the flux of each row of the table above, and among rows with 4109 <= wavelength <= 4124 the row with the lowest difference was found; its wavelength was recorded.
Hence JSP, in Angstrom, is 4109.60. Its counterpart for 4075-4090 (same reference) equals 4079.43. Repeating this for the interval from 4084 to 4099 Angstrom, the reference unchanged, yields 4096.37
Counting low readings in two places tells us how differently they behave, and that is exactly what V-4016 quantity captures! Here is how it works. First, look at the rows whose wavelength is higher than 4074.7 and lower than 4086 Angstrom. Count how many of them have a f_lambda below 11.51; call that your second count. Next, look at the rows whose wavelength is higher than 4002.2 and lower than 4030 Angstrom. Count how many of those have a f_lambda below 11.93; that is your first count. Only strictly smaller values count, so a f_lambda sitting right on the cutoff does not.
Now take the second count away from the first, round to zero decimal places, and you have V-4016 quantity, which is -6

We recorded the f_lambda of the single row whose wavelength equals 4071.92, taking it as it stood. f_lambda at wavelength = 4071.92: 11.87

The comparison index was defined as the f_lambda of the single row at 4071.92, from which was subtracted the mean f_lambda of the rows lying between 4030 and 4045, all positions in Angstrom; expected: -0.64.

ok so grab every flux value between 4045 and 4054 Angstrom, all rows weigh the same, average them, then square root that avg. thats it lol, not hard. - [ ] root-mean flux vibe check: 3.46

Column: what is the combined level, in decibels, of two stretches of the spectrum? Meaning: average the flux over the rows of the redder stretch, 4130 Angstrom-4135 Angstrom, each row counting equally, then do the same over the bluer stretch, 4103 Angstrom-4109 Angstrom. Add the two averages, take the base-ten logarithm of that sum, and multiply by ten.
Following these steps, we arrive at 13.4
